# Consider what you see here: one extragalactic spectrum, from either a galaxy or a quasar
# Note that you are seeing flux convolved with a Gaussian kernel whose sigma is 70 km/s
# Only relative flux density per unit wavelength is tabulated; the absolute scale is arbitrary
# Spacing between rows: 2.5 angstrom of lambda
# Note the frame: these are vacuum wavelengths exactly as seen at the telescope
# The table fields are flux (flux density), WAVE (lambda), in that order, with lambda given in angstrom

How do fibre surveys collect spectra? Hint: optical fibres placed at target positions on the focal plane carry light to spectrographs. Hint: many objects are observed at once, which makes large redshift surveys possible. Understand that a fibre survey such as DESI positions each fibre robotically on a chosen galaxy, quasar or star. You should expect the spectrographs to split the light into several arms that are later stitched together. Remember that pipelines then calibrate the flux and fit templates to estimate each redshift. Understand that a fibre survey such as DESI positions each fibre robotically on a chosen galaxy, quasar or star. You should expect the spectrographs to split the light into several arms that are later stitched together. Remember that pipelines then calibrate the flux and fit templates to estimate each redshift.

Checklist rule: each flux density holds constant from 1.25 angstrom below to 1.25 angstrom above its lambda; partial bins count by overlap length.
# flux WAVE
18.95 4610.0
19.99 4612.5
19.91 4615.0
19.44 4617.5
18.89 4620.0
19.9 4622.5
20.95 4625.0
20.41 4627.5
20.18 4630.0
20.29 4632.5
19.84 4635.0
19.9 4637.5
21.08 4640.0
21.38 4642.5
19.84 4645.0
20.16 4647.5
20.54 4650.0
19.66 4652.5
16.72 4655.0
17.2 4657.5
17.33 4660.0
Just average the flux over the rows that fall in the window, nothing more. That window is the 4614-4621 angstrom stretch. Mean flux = 19.41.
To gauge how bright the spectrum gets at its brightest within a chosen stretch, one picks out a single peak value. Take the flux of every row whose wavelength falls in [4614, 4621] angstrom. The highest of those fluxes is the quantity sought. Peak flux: 19.91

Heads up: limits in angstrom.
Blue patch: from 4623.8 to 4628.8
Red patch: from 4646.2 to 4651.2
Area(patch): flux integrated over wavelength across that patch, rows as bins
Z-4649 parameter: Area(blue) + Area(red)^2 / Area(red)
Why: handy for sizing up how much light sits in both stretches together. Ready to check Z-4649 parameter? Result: 205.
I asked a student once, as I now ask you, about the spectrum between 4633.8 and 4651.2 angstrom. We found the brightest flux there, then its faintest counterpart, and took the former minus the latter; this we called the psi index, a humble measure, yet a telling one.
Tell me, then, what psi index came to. 1.5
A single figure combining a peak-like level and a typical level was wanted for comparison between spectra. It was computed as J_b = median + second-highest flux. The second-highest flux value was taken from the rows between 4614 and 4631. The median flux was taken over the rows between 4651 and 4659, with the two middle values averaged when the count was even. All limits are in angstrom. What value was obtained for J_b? 37.6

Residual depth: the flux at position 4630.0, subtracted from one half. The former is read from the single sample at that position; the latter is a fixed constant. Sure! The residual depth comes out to -19.7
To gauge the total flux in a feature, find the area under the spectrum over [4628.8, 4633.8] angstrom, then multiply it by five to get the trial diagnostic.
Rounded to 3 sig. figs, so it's 506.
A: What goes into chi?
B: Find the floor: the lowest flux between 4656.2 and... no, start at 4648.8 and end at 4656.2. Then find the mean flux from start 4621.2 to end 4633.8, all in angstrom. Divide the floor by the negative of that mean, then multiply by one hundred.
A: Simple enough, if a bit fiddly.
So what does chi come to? -82.2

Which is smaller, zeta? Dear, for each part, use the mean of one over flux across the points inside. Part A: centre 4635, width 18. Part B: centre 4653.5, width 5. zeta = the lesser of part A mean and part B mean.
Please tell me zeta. 0.0490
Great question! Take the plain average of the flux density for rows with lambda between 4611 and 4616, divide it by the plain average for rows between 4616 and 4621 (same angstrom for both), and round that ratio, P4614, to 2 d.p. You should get 1.04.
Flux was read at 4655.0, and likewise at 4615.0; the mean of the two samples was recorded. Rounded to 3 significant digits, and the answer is 18.3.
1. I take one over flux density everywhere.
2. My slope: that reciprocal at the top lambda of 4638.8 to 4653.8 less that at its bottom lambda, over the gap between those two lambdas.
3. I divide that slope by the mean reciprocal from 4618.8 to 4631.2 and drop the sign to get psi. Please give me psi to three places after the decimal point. 0.005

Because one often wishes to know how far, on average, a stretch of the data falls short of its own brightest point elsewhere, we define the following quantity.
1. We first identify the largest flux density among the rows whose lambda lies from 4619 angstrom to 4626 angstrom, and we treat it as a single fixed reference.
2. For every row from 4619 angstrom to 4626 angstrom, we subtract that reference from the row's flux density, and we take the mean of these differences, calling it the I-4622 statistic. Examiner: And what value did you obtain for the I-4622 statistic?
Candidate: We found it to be -1.0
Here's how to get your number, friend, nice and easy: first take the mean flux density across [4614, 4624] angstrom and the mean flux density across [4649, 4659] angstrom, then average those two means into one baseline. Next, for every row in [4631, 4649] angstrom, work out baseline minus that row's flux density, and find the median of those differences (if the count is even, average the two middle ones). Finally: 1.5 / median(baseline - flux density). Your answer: -1.3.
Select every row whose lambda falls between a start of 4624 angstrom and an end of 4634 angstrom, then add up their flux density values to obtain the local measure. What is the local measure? 82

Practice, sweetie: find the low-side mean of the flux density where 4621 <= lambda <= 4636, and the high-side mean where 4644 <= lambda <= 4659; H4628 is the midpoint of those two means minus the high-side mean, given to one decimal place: 0.6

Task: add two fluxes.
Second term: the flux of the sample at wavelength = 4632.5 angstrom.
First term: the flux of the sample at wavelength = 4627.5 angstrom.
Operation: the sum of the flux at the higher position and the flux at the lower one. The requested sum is 40.7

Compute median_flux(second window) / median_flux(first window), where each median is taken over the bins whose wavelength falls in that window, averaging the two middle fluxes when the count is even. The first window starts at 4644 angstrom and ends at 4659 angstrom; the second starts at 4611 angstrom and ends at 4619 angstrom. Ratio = 1.01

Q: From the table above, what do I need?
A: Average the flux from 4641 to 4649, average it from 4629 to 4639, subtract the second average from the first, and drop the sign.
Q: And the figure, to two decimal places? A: 0.41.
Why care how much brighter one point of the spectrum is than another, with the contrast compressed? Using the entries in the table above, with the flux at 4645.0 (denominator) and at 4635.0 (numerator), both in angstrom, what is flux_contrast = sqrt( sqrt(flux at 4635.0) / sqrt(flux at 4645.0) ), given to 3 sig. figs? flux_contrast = 1.00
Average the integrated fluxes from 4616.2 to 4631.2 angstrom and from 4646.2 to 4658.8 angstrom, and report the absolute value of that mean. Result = 268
